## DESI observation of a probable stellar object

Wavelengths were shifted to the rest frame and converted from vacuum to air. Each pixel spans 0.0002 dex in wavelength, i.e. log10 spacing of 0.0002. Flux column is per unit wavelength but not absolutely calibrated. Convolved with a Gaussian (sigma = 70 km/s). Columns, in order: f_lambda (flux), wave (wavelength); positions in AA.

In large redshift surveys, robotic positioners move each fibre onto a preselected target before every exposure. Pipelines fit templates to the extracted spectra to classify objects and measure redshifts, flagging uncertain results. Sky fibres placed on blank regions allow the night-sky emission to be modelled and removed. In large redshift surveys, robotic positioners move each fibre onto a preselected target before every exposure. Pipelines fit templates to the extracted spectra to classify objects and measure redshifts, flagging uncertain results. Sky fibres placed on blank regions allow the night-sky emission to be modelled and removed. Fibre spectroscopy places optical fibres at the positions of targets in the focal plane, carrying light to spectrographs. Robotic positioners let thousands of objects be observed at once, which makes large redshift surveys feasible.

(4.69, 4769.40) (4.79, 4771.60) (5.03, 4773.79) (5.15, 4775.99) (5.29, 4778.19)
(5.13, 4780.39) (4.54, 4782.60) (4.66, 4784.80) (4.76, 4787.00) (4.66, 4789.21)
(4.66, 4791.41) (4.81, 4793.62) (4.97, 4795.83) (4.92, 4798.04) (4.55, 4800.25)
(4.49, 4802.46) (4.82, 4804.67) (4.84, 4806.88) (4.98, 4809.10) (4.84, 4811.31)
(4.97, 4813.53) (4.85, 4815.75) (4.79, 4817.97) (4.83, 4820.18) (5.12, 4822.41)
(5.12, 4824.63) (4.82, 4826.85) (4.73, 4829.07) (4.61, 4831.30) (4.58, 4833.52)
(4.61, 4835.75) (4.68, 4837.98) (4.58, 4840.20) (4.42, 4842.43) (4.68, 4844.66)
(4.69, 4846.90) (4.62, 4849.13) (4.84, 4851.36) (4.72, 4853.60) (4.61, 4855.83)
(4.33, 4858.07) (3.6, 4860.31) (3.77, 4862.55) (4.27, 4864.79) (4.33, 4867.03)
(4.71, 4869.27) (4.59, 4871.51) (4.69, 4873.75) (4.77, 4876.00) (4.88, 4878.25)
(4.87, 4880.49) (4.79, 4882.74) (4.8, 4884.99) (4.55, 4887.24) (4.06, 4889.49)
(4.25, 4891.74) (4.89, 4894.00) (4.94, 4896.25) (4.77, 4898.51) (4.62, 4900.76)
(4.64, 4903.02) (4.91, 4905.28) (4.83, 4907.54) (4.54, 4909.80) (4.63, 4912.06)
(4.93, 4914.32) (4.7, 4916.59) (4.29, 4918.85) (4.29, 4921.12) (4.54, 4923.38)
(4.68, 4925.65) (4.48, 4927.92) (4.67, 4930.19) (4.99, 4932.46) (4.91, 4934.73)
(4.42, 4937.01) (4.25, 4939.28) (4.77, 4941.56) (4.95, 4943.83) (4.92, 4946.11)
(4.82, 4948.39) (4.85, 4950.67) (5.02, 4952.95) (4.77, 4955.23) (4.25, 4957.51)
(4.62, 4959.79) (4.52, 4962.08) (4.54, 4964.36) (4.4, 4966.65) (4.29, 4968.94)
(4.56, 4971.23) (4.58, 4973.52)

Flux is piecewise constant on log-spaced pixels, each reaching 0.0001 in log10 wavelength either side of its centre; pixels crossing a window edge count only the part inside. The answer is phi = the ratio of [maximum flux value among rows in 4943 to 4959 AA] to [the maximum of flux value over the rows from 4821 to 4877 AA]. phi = 0.98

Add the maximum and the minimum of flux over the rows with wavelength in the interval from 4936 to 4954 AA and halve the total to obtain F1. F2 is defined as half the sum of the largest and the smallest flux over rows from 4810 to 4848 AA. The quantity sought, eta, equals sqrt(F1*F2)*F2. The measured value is 22.4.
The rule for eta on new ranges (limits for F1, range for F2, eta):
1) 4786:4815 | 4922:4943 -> 21.6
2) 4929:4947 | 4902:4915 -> 22.1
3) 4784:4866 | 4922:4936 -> 21.5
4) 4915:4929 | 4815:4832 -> 22.8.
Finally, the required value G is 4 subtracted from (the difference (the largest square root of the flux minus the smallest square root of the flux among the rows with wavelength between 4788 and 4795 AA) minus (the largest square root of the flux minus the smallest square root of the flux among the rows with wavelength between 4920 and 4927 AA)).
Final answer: -4.06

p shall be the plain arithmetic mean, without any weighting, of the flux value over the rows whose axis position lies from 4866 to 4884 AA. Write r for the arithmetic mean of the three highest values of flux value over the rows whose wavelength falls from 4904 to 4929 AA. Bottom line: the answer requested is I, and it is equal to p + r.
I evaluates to 9.59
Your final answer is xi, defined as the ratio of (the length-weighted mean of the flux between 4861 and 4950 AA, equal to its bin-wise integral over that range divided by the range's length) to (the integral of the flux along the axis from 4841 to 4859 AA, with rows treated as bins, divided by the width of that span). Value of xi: 1.00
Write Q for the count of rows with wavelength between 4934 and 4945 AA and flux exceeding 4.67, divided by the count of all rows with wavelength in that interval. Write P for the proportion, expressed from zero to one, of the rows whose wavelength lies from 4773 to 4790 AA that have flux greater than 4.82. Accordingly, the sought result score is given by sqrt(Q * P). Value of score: 0.5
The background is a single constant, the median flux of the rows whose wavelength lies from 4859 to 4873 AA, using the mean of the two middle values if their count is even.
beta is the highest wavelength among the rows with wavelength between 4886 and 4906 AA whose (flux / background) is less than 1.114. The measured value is 4903.02 AA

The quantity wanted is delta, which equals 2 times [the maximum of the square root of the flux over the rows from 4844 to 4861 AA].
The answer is 4.40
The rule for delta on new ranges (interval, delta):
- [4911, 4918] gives 4.44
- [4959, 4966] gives 4.30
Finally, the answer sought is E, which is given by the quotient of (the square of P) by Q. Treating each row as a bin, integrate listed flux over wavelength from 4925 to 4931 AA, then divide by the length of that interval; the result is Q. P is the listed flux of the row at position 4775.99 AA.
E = 5.8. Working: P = 5.15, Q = 4.60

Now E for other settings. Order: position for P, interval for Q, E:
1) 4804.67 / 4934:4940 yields 5.1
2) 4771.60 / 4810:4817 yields 4.7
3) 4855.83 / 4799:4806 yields 4.6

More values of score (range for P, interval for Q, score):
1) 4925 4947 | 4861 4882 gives 0.5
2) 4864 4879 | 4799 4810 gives 0.3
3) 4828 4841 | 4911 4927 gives 0.0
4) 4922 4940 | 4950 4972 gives 0.3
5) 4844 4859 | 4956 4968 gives 0.0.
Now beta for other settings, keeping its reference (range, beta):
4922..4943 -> 4941.56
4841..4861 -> 4860.31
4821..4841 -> 4840.20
